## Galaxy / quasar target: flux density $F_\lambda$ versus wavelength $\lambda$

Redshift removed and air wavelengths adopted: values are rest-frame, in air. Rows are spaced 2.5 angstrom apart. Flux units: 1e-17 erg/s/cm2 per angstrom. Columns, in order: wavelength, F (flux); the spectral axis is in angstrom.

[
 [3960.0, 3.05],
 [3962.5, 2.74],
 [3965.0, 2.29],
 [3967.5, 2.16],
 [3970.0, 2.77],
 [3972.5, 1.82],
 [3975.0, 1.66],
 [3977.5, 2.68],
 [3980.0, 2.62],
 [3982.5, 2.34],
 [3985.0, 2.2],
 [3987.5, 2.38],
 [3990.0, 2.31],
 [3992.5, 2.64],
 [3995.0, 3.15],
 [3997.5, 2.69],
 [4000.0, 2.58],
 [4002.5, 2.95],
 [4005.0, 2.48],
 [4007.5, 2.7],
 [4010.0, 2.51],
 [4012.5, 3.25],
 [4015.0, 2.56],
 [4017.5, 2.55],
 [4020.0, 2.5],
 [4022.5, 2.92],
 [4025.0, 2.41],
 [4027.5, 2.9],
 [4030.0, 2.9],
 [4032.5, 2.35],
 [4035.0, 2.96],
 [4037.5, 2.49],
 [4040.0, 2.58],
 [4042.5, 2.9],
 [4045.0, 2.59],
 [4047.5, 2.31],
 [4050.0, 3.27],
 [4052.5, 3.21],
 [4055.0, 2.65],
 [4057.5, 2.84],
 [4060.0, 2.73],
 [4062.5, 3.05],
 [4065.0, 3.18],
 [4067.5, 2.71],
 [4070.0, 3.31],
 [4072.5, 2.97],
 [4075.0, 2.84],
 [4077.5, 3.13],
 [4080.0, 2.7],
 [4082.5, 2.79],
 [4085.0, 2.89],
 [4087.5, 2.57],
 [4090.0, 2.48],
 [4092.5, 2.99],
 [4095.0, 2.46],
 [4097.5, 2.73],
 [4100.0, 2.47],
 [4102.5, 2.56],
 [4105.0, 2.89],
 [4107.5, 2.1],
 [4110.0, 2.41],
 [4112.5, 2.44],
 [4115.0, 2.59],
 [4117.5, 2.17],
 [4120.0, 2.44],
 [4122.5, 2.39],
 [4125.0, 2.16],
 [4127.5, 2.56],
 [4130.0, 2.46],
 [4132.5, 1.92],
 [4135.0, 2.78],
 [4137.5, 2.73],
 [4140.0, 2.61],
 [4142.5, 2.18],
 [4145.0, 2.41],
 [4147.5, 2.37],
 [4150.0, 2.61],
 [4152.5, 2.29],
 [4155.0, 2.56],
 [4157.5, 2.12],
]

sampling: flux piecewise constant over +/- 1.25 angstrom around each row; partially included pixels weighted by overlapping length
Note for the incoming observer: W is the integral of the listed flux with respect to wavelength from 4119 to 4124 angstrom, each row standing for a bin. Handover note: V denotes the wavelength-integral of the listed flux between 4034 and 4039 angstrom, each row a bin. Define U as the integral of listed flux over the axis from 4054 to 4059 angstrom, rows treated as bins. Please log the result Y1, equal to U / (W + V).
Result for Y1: 0.538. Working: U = 13.7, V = 13.5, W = 12.0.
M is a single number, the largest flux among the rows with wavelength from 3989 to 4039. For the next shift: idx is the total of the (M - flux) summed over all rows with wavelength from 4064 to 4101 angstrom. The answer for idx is 7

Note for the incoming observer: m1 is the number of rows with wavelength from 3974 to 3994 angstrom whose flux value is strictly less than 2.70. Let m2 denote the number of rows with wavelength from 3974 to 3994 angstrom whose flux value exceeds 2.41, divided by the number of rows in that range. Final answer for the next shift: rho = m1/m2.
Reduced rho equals 21.3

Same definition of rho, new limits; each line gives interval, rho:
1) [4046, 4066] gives 2.3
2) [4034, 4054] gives 4.6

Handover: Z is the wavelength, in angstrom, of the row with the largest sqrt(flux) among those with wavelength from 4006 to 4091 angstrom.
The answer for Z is 4070.0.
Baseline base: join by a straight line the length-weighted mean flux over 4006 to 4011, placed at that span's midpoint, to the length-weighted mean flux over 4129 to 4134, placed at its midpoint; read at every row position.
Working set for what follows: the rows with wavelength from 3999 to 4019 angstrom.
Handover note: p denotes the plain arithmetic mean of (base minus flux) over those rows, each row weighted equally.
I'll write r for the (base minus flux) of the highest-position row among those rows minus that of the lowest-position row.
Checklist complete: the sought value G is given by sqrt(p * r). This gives 0.05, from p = -0.09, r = 0.0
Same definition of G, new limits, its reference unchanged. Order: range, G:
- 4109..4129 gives 0.17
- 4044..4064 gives 0.44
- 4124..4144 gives 0.13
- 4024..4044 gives 0.30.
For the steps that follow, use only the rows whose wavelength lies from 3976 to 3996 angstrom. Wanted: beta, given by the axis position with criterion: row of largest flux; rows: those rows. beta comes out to 3995.0 angstrom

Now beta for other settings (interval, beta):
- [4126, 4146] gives 4135.0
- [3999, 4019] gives 4012.5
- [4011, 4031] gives 4012.5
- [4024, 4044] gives 4035.0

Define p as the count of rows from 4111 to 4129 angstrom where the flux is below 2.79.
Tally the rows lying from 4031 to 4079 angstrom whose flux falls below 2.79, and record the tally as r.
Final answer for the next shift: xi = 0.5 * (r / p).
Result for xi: 0.6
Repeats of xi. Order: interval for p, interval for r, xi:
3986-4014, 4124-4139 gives 0.4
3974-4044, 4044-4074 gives 0.1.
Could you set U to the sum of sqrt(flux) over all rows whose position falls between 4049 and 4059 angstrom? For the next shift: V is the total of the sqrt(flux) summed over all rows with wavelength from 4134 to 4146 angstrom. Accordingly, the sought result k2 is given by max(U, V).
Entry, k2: 8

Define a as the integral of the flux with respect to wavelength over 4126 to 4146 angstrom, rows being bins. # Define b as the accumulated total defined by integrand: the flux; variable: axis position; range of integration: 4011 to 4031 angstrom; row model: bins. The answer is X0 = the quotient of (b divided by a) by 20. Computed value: 0.0559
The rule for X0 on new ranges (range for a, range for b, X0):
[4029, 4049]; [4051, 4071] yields 0.0561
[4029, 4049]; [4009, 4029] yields 0.0512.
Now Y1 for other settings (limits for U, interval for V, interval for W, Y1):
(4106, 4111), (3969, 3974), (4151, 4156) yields 0.488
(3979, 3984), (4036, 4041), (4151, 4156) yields 0.494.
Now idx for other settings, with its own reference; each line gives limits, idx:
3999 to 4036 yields 8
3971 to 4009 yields 12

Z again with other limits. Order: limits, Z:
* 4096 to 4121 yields 4105.0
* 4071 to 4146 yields 4077.5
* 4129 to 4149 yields 4135.0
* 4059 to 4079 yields 4070.0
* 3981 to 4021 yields 4012.5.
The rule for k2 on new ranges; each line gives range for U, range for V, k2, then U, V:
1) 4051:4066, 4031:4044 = 10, 10.3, 8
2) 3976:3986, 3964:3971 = 6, 6.3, 5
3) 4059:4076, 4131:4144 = 12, 12.1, 8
